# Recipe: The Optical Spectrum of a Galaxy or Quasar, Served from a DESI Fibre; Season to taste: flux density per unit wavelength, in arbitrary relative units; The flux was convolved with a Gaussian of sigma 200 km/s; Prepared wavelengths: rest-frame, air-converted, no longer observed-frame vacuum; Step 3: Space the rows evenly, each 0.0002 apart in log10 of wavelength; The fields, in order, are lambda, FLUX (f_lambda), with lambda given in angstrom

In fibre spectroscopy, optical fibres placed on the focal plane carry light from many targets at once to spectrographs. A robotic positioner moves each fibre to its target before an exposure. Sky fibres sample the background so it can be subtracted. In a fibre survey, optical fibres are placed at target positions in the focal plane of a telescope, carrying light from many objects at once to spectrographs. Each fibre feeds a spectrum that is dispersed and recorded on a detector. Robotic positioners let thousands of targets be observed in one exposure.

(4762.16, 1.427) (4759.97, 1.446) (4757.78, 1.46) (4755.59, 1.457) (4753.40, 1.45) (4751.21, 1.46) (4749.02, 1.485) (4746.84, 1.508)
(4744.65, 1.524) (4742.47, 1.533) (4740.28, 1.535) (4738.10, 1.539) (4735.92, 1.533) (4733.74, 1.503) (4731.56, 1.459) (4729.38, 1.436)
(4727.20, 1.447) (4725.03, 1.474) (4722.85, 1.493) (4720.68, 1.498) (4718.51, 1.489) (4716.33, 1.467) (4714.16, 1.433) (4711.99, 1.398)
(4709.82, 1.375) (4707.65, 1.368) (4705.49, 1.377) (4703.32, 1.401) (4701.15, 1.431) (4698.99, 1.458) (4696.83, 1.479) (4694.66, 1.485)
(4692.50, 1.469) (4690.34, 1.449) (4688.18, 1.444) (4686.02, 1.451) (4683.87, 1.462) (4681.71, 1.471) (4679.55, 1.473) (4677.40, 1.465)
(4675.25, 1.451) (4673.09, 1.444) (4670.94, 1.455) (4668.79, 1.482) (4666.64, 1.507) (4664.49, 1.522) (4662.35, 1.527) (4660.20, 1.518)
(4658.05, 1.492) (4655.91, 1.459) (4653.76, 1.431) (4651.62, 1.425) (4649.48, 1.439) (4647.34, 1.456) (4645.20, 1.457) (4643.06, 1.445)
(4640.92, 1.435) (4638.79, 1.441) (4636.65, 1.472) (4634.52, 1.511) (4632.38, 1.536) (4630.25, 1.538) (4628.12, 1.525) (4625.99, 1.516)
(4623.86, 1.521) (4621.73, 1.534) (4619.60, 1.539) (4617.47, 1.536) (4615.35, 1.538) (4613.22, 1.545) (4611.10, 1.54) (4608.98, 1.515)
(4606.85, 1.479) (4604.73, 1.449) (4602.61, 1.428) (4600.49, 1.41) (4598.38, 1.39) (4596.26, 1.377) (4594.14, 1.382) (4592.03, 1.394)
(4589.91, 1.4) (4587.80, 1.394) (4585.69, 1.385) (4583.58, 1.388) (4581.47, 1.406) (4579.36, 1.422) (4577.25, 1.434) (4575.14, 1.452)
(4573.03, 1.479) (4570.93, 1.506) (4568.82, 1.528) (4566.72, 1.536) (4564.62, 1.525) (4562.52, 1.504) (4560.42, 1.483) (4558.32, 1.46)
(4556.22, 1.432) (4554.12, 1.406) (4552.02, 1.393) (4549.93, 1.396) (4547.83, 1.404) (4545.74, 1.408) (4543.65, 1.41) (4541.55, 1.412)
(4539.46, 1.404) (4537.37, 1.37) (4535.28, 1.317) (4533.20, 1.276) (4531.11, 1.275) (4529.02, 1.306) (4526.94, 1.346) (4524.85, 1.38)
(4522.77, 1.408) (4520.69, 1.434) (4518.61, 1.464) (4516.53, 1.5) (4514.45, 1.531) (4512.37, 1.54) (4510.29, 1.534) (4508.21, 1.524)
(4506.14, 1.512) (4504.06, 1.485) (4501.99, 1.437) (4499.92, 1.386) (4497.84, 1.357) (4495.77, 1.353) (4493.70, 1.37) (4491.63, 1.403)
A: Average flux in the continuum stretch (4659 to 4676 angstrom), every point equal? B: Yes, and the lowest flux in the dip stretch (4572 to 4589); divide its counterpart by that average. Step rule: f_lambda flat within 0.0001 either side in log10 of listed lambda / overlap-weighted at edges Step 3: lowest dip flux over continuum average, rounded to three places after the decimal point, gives 0.931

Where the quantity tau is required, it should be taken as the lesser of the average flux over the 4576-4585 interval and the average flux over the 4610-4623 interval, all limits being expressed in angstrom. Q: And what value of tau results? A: 1.412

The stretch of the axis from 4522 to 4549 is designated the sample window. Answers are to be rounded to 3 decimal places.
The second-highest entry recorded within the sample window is 1.410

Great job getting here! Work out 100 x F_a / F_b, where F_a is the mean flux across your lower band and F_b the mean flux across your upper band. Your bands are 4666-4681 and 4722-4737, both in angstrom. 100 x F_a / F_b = 99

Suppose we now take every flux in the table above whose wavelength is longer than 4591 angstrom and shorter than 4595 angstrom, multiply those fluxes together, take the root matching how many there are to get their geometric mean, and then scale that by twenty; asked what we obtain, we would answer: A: 27.8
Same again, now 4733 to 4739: 30.5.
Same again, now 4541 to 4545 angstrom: 28.2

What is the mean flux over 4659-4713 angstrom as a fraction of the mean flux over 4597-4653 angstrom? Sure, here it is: 0.98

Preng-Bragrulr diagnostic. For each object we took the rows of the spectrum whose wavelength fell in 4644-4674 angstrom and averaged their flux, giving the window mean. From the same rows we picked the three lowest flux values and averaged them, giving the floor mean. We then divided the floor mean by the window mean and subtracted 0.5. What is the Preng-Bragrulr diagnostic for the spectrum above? 0.472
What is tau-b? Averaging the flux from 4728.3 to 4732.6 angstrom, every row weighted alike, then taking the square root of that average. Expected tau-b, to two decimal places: 1.20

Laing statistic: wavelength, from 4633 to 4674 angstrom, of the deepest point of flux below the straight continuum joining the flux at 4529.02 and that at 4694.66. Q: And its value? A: 4673.09 angstrom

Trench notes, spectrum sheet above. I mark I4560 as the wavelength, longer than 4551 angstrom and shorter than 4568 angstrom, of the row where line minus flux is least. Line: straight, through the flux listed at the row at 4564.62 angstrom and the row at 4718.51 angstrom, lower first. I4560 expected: 4566.72 angstrom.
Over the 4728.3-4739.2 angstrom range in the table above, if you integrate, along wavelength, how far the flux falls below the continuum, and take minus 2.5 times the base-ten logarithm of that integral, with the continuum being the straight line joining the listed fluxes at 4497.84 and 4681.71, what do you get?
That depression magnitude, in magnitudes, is 2.5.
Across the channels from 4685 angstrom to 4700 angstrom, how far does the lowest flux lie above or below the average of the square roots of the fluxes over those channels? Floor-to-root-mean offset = 0.235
